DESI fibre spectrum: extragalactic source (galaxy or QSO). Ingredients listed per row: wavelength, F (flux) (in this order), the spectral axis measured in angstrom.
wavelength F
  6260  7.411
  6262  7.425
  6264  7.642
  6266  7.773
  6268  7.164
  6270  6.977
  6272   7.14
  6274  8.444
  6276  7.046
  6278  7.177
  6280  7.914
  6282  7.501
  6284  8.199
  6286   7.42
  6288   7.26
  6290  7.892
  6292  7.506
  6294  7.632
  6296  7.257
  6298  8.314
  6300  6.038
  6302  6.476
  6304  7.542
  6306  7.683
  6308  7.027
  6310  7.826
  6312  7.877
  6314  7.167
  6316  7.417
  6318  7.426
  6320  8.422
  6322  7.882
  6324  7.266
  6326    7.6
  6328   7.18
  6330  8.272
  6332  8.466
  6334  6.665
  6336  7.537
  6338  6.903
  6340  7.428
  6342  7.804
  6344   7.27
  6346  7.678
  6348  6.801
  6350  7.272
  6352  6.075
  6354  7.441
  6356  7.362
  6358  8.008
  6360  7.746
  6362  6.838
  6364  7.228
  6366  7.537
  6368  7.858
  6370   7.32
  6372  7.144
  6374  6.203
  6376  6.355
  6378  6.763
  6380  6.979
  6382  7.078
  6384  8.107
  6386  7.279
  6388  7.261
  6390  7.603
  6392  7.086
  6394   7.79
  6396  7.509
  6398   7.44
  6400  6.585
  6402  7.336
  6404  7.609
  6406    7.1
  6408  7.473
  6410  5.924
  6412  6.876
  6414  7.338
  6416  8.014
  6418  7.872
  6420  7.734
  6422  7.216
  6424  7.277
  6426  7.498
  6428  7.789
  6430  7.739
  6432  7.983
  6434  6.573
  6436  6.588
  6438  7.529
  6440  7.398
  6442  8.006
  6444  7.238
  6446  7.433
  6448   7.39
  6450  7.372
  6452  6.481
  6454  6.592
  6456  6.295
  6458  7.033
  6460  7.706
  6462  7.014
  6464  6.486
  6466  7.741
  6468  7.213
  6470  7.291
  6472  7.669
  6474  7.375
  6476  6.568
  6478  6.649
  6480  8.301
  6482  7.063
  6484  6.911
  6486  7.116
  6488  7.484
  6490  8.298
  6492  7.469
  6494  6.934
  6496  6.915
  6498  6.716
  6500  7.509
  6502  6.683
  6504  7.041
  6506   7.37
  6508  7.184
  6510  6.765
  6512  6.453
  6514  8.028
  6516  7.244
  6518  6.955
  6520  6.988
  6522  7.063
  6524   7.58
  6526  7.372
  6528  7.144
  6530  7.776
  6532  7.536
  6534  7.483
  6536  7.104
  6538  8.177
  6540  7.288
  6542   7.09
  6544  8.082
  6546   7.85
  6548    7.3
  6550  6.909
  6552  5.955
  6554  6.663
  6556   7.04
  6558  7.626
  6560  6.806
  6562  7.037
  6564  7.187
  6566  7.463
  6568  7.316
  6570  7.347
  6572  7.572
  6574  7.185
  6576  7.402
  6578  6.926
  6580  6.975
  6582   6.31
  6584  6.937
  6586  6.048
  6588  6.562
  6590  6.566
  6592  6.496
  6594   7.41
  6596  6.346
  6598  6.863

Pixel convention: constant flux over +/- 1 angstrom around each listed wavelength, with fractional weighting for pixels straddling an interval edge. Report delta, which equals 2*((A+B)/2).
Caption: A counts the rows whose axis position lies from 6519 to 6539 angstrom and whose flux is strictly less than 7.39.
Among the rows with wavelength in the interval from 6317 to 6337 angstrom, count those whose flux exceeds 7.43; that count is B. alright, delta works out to 11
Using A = 5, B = 6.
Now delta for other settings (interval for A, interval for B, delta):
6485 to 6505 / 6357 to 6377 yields 10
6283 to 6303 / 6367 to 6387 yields 6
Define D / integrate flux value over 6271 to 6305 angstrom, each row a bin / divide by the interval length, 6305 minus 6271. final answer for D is 7.46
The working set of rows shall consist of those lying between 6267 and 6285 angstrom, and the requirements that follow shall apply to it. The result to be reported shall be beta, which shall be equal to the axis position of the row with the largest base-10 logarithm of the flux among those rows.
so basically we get 6274 angstrom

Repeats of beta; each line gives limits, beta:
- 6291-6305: 6298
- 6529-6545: 6538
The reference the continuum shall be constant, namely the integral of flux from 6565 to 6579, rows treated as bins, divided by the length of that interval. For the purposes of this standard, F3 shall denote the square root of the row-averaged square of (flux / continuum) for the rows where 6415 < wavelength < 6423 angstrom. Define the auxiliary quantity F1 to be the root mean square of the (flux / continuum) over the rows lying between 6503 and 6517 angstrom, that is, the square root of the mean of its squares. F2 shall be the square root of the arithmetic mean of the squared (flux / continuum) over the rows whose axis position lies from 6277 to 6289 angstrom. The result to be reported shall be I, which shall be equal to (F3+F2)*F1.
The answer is 2.05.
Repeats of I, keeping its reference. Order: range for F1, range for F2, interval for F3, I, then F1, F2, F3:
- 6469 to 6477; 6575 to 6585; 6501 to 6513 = 1.87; 0.99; 0.95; 0.95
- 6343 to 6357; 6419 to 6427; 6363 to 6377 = 1.94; 0.98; 1.02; 0.97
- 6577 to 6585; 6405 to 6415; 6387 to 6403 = 1.81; 0.93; 0.95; 1.00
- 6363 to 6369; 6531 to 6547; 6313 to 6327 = 2.14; 1.03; 1.04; 1.04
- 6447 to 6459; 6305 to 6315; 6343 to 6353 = 1.87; 0.94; 1.03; 0.96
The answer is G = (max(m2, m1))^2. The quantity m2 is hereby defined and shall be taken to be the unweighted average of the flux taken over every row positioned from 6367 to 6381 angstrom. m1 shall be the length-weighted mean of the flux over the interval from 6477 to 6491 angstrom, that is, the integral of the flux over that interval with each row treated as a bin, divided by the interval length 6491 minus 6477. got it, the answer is 54.8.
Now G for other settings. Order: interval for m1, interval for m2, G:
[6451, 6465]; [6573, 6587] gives 46.6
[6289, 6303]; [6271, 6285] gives 58.2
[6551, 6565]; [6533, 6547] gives 57.5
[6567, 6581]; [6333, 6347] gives 53.7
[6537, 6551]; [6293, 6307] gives 56.7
